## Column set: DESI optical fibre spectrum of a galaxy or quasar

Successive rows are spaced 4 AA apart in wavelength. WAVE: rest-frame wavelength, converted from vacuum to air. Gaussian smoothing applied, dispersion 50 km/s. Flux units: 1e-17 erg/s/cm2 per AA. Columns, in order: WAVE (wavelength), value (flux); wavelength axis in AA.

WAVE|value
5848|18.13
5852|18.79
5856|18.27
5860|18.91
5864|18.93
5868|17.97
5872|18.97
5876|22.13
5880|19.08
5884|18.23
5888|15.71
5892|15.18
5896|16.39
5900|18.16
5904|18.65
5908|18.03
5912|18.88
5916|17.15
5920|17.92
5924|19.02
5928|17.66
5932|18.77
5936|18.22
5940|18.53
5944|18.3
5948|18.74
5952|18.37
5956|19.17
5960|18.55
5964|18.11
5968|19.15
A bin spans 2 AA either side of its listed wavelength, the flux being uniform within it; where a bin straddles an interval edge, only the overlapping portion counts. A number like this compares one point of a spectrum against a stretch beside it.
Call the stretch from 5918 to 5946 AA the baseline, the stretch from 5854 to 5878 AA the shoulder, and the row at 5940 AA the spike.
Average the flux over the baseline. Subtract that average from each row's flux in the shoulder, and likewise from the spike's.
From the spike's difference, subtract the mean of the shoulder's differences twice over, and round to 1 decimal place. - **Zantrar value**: -1.5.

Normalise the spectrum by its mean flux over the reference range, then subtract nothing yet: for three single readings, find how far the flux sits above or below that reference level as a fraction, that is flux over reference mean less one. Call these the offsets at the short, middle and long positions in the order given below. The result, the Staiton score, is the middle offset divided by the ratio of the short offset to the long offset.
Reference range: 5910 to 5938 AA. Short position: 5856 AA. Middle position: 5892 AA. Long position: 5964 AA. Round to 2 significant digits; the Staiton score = 0.53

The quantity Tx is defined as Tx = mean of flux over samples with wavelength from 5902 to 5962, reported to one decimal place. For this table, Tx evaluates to 18.4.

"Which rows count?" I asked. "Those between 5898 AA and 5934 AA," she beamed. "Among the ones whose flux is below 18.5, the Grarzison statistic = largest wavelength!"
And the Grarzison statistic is 5928 AA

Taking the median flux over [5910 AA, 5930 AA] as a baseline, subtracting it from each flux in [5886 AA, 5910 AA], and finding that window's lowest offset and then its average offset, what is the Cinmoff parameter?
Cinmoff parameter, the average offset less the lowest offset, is 1.8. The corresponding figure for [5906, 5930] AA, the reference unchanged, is 1.0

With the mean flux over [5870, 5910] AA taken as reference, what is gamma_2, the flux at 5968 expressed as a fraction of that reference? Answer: 1.06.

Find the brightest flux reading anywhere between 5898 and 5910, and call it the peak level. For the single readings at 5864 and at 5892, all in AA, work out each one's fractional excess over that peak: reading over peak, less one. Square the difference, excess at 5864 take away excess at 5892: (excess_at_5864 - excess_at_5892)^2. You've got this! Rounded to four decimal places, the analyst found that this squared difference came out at 0.0404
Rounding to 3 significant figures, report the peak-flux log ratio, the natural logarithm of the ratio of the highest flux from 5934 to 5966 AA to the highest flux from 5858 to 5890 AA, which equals -0.144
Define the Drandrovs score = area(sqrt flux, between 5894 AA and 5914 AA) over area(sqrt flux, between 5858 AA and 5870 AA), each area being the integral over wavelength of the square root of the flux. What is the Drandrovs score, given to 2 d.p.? 1.64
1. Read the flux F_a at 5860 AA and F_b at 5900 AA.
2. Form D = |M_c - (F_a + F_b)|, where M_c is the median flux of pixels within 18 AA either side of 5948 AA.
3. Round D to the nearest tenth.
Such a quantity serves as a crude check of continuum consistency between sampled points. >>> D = 18.5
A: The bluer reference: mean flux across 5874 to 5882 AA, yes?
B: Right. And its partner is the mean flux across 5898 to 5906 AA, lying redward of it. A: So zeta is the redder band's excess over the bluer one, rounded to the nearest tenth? -2.2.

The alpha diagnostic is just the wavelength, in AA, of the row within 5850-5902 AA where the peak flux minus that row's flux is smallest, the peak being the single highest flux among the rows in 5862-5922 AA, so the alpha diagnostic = 5876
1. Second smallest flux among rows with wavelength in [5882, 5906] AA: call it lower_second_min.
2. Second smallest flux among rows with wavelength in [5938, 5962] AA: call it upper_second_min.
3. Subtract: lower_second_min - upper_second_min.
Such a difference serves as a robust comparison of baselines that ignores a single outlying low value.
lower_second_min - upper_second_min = -2.7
